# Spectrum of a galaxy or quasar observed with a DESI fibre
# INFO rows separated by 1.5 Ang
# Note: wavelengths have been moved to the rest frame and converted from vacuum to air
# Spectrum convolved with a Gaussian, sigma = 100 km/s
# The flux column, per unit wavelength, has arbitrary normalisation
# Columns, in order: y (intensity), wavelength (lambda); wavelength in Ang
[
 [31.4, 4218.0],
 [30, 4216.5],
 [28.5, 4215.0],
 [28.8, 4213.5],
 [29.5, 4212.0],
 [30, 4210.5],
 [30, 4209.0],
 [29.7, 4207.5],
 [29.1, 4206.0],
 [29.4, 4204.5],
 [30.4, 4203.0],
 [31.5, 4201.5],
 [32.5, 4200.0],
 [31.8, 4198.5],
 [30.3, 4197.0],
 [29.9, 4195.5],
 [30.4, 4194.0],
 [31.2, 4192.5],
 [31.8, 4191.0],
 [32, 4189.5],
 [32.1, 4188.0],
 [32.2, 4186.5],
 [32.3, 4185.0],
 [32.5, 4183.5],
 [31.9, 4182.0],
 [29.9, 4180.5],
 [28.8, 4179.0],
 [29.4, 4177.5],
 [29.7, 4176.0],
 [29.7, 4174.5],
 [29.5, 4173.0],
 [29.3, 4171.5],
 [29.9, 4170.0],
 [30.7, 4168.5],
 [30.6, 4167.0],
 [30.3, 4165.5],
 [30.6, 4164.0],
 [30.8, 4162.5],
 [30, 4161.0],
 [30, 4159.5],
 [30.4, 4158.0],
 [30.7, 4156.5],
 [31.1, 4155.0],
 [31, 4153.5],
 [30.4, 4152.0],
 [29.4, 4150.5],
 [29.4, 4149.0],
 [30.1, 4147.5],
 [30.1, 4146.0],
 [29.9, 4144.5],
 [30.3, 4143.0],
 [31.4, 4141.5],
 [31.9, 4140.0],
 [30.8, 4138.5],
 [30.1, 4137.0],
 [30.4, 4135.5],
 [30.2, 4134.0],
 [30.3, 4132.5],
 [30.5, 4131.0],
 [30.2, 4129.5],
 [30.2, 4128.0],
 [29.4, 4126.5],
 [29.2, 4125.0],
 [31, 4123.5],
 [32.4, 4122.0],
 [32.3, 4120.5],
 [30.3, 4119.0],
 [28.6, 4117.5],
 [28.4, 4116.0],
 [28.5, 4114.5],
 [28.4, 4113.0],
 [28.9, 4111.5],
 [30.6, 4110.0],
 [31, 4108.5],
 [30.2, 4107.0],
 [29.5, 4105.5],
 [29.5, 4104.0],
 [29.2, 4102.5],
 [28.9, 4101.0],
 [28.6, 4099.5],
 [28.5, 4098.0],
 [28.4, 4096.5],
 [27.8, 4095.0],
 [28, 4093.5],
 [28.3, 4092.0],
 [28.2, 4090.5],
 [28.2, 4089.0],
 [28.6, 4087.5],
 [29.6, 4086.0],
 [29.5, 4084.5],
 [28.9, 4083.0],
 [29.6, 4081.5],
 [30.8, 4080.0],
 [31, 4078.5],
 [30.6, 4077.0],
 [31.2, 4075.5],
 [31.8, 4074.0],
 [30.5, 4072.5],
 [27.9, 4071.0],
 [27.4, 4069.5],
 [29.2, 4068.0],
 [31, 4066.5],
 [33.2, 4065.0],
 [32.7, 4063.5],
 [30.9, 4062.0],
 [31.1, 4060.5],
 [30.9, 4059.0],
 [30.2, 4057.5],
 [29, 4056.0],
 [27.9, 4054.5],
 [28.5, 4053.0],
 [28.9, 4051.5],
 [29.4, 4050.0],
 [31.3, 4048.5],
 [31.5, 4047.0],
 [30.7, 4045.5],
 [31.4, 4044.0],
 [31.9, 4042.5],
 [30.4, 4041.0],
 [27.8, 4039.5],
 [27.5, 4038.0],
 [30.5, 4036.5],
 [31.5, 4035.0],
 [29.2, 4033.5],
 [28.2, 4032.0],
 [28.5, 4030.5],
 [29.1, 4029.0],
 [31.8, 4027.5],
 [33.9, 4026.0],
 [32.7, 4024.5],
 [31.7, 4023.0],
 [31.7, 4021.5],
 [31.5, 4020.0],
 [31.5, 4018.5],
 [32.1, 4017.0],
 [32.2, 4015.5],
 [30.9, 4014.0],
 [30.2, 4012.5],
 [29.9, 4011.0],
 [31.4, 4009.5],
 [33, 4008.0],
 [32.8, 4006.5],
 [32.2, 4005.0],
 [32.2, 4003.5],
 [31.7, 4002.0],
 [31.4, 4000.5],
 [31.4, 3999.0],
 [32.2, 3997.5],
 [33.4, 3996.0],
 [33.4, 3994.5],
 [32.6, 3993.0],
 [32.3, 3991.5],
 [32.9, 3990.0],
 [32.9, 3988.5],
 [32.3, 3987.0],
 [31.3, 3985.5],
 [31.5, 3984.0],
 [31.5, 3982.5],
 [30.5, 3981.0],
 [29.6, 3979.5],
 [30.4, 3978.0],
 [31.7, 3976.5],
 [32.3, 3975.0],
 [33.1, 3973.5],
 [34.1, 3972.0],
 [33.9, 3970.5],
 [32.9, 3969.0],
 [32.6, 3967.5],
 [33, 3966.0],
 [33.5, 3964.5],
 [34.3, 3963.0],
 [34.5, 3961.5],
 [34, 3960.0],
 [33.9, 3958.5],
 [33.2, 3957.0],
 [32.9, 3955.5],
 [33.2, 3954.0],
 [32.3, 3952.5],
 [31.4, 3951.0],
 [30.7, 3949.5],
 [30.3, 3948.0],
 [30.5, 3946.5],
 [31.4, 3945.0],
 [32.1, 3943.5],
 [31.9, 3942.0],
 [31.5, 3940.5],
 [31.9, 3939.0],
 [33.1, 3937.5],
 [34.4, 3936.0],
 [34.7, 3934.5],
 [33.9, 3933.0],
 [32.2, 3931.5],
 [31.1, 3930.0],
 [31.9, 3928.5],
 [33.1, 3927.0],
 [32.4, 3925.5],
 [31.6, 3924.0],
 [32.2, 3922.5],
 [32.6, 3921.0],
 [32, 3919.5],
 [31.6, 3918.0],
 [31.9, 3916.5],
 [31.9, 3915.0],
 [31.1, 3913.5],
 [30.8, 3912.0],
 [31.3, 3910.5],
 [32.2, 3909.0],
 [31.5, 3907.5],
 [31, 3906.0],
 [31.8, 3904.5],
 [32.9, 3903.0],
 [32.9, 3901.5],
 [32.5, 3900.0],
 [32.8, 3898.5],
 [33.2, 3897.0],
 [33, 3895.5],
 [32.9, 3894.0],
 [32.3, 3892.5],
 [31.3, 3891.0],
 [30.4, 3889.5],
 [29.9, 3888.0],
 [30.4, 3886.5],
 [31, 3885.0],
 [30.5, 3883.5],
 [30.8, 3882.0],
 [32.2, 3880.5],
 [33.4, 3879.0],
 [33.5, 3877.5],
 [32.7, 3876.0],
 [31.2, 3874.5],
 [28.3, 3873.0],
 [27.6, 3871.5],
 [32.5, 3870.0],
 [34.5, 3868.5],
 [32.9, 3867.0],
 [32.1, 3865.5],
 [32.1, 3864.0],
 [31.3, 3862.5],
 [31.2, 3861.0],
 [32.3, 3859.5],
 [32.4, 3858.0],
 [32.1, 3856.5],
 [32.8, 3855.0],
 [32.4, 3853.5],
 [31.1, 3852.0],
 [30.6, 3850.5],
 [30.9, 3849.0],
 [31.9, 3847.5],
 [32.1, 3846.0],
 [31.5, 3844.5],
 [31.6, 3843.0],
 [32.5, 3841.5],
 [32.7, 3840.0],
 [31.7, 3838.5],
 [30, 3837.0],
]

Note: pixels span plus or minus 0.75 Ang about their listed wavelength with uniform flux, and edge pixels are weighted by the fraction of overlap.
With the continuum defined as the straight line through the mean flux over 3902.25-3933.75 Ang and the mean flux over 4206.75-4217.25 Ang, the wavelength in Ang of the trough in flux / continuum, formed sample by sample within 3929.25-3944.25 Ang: 3930.0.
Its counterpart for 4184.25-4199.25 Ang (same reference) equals 4195.5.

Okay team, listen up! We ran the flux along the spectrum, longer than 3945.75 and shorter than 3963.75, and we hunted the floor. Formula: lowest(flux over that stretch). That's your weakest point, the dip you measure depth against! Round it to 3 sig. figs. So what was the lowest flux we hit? 30.3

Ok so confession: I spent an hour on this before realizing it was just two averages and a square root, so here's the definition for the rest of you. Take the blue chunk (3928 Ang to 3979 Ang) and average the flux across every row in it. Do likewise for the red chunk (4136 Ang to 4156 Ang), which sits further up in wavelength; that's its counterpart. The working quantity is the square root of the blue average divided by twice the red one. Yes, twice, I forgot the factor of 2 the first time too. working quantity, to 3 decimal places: 0.732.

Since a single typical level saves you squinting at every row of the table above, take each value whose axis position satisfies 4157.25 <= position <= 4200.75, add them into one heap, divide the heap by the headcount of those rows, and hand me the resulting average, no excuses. 30.7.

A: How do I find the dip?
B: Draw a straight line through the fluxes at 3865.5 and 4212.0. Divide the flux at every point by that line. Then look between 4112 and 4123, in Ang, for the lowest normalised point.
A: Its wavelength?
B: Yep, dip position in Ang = 4113.0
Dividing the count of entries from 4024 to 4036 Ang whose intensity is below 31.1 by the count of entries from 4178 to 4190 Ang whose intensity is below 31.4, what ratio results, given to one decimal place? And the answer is 2.0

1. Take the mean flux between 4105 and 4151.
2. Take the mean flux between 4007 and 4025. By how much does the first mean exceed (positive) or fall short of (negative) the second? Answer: -1.4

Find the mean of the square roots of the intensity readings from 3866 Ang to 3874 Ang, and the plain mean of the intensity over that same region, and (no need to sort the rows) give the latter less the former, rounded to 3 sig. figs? 25.6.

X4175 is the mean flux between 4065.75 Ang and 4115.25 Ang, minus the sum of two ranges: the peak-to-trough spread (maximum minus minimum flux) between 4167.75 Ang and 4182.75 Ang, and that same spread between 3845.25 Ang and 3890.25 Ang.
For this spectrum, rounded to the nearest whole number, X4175 19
